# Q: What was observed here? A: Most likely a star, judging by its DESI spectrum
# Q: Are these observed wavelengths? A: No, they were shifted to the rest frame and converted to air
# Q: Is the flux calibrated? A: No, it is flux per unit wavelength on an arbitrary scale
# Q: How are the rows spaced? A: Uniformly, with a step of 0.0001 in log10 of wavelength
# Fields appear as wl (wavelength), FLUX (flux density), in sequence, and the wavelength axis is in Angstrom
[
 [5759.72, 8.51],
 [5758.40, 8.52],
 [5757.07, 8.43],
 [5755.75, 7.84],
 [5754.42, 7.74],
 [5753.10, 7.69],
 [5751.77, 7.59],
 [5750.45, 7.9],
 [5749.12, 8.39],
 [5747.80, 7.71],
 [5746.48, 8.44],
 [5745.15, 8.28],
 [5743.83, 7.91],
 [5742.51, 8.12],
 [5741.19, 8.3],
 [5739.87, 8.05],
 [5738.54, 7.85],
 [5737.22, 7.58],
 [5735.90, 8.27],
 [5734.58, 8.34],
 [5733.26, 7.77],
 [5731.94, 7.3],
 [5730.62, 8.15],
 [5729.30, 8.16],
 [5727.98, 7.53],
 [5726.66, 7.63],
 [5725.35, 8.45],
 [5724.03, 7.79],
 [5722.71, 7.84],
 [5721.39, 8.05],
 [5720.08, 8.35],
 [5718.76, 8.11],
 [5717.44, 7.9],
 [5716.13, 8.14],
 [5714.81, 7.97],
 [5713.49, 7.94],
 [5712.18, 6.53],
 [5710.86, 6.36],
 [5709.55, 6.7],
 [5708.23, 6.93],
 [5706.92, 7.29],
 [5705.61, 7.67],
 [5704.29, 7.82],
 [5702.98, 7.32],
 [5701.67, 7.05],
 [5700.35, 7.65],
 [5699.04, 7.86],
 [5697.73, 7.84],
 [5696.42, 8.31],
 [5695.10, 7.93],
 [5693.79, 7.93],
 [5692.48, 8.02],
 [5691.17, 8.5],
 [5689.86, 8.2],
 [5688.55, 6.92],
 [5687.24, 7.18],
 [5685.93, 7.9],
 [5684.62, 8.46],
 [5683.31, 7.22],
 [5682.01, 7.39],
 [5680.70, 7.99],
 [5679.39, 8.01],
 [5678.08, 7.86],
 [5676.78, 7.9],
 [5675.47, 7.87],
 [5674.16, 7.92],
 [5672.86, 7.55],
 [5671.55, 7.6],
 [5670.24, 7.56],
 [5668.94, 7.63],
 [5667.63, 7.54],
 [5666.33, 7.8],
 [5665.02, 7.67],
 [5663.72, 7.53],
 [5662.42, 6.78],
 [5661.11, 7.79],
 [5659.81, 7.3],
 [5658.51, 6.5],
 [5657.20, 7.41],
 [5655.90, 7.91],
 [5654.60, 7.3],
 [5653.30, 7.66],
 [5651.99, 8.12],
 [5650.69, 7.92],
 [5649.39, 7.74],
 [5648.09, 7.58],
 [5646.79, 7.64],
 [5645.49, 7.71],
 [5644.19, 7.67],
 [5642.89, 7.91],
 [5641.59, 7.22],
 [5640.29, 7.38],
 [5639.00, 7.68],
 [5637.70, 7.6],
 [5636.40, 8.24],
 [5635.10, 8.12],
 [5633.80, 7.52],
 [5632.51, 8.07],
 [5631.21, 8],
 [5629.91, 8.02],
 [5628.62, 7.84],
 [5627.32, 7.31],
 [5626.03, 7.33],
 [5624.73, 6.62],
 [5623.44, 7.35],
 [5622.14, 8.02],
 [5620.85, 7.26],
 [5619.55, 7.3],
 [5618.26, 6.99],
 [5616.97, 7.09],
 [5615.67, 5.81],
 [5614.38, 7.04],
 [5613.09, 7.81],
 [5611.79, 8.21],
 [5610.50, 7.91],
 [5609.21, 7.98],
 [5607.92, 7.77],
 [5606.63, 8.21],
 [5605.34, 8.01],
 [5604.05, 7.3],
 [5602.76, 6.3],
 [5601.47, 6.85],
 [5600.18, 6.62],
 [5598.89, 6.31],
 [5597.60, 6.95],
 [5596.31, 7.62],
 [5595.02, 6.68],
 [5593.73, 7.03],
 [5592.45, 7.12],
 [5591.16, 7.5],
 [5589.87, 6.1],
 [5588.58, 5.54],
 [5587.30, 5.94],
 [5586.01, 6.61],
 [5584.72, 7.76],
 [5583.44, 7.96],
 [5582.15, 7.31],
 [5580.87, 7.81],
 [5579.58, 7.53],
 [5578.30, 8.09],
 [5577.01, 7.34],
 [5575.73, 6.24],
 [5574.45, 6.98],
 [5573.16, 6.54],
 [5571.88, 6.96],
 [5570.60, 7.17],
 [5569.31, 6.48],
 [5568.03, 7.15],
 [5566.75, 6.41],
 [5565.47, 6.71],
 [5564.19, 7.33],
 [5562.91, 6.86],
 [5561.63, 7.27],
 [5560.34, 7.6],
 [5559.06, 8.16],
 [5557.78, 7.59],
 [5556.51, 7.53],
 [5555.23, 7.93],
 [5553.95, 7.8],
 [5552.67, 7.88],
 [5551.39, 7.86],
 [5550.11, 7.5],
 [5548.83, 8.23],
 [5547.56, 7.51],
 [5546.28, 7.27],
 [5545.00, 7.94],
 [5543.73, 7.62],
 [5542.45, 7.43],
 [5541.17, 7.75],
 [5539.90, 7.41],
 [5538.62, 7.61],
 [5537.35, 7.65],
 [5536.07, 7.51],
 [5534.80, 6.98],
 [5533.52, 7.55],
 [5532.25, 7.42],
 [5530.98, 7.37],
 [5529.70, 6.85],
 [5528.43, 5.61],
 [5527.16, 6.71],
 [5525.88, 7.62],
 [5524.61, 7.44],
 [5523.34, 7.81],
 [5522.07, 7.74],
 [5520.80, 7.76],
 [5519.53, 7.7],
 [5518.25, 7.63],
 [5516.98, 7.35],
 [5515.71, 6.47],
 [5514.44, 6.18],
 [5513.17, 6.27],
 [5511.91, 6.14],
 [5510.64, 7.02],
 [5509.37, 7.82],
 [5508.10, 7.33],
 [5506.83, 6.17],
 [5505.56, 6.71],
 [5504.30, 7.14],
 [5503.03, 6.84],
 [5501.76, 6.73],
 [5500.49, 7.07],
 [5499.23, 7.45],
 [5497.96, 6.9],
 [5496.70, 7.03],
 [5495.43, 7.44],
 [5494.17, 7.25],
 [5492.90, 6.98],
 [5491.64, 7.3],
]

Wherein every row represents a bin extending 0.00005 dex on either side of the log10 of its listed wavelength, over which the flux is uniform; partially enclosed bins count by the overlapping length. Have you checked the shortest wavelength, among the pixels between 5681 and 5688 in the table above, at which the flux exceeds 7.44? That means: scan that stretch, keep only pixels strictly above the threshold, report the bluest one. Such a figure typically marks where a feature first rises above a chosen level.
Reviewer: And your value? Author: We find 5684.62 Angstrom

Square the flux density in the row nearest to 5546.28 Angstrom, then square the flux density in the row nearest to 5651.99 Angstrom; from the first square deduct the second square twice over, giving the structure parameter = -79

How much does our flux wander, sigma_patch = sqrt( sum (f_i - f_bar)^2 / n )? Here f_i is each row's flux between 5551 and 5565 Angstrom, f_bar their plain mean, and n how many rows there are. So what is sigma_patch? 0.35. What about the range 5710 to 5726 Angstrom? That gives 0.63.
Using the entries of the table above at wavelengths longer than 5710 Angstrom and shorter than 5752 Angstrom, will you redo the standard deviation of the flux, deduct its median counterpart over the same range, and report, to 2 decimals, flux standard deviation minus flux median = -7.48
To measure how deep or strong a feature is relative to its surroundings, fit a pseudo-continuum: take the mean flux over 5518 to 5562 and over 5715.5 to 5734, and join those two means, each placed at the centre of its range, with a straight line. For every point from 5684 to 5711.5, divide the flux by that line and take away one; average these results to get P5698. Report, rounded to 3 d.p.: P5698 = -0.034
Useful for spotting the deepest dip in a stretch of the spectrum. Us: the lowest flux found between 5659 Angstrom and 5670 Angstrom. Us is 6.78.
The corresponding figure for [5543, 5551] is 7.27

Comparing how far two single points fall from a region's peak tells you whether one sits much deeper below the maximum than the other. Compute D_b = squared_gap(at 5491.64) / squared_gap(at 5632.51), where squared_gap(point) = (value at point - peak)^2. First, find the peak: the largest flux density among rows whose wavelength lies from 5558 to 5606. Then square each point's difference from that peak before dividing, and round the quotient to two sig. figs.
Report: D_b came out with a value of 91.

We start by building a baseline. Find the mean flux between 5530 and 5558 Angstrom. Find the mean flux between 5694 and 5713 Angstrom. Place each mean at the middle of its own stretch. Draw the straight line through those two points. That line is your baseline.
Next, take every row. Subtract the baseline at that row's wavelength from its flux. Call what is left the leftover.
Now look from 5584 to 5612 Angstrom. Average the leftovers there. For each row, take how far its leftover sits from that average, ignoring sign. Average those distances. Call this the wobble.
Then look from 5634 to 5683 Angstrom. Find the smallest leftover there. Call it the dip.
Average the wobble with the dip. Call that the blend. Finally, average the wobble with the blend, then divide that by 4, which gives 0.065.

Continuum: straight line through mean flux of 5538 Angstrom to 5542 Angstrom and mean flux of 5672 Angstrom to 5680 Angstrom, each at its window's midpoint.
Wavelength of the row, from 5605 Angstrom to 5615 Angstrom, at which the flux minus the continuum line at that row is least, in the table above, 5614.38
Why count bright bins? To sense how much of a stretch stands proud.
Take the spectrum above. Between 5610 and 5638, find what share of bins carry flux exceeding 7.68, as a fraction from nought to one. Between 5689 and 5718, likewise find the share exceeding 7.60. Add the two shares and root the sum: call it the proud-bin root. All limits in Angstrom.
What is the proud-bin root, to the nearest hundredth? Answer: 1.07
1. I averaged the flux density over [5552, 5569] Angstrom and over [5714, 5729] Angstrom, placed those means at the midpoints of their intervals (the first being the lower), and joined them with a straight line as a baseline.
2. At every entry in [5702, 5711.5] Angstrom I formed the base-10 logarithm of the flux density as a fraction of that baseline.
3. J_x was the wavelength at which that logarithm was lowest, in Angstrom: 5710.86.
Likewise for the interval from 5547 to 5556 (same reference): 5550.11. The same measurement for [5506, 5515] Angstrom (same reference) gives 5511.91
